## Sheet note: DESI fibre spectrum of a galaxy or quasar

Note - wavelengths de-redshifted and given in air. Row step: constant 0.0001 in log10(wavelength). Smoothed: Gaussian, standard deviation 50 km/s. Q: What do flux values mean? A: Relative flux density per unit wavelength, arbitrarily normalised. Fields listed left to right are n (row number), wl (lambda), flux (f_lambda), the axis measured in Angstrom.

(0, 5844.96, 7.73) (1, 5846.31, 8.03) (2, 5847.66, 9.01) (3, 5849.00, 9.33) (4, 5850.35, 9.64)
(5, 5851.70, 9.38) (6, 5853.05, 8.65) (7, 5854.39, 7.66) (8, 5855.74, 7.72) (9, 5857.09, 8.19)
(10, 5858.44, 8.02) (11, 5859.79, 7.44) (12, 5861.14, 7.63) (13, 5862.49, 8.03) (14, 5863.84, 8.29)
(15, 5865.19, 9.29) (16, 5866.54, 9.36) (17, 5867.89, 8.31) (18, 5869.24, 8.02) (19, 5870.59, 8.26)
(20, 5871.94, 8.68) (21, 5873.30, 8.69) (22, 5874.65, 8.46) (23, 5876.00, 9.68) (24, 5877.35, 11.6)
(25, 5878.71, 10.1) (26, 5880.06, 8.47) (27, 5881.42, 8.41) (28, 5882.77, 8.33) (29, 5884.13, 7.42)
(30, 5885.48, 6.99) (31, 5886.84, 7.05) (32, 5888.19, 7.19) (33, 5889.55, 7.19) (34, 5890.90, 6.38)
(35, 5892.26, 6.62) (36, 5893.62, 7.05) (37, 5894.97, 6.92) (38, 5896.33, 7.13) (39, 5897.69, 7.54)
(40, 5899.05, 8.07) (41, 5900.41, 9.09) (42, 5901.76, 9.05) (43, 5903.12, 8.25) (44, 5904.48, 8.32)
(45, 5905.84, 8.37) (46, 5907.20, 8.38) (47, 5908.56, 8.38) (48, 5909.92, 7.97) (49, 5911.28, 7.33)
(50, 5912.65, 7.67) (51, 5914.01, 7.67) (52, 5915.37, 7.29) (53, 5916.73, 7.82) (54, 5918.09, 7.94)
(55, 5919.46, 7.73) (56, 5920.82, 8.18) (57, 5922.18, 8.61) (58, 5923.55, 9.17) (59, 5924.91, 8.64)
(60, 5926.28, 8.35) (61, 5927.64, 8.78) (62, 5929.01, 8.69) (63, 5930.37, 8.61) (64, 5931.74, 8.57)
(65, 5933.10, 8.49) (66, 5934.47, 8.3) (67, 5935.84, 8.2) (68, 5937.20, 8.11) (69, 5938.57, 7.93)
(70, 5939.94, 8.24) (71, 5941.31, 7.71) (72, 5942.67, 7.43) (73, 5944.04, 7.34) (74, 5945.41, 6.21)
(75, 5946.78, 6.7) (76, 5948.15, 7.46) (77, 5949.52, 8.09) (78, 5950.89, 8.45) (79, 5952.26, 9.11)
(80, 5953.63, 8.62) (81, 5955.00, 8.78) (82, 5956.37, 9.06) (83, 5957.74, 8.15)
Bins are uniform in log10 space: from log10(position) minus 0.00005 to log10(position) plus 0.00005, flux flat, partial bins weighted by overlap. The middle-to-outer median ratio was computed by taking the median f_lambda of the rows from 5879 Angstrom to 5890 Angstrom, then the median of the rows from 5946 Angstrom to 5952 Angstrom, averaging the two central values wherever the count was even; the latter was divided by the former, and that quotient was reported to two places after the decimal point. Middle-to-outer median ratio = 1.06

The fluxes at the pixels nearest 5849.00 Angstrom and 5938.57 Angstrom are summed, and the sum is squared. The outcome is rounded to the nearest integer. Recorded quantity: 298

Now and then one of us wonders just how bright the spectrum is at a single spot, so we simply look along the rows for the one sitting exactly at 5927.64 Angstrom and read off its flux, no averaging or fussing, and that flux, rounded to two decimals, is 8.78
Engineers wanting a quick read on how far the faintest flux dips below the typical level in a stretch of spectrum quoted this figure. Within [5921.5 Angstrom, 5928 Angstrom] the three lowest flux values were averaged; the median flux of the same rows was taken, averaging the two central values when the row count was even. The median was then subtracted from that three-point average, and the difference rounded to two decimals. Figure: -0.11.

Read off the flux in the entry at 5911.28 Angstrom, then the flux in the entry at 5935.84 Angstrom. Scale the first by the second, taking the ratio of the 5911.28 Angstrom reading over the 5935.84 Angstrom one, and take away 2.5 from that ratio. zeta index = -1.61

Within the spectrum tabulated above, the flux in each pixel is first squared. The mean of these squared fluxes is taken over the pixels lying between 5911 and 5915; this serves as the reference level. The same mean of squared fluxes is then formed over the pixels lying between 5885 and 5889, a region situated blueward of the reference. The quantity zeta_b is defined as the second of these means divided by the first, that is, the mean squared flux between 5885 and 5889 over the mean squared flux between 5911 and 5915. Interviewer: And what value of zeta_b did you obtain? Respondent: 0.88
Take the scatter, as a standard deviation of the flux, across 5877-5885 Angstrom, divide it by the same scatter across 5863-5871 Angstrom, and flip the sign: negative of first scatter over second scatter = -2.6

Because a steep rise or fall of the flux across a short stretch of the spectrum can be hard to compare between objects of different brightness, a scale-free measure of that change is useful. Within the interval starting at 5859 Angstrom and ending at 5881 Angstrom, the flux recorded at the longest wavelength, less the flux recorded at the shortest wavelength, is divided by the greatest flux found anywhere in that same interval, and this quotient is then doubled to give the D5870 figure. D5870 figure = 0.18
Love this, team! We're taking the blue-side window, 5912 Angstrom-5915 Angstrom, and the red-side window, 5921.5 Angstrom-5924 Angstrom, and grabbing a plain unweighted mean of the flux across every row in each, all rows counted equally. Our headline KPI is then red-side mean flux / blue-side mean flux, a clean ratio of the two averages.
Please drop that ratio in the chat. 1.16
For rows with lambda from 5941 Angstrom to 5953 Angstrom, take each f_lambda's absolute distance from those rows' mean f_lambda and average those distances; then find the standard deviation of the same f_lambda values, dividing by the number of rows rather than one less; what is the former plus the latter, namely 1.5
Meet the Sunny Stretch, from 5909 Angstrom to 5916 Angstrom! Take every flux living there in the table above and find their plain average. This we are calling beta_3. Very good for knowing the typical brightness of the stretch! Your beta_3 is 7.6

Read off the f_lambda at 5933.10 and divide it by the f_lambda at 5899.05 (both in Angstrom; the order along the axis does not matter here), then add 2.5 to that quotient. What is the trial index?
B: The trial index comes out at 3.55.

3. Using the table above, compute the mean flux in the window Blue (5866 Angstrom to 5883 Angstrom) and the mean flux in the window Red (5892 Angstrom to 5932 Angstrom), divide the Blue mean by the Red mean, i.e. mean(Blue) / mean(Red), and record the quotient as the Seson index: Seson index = 1.11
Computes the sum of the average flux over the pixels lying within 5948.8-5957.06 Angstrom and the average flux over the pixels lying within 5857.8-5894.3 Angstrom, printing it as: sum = 16.9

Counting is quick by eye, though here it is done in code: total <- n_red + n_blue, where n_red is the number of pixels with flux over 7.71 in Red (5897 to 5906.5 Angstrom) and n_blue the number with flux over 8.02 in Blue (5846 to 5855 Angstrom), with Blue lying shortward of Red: 12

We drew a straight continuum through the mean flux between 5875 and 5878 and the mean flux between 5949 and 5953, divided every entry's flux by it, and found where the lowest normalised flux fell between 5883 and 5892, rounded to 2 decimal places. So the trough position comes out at 5890.90 Angstrom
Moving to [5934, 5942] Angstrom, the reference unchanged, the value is 5941.31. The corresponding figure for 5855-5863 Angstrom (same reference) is 5859.79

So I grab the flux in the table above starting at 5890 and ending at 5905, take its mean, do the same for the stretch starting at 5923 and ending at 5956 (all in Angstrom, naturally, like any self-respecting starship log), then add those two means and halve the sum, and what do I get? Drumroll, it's 7.92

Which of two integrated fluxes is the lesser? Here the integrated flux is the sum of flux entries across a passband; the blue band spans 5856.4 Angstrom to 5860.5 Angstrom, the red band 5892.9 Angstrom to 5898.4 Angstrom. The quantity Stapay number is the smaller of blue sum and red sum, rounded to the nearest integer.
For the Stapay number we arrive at 24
